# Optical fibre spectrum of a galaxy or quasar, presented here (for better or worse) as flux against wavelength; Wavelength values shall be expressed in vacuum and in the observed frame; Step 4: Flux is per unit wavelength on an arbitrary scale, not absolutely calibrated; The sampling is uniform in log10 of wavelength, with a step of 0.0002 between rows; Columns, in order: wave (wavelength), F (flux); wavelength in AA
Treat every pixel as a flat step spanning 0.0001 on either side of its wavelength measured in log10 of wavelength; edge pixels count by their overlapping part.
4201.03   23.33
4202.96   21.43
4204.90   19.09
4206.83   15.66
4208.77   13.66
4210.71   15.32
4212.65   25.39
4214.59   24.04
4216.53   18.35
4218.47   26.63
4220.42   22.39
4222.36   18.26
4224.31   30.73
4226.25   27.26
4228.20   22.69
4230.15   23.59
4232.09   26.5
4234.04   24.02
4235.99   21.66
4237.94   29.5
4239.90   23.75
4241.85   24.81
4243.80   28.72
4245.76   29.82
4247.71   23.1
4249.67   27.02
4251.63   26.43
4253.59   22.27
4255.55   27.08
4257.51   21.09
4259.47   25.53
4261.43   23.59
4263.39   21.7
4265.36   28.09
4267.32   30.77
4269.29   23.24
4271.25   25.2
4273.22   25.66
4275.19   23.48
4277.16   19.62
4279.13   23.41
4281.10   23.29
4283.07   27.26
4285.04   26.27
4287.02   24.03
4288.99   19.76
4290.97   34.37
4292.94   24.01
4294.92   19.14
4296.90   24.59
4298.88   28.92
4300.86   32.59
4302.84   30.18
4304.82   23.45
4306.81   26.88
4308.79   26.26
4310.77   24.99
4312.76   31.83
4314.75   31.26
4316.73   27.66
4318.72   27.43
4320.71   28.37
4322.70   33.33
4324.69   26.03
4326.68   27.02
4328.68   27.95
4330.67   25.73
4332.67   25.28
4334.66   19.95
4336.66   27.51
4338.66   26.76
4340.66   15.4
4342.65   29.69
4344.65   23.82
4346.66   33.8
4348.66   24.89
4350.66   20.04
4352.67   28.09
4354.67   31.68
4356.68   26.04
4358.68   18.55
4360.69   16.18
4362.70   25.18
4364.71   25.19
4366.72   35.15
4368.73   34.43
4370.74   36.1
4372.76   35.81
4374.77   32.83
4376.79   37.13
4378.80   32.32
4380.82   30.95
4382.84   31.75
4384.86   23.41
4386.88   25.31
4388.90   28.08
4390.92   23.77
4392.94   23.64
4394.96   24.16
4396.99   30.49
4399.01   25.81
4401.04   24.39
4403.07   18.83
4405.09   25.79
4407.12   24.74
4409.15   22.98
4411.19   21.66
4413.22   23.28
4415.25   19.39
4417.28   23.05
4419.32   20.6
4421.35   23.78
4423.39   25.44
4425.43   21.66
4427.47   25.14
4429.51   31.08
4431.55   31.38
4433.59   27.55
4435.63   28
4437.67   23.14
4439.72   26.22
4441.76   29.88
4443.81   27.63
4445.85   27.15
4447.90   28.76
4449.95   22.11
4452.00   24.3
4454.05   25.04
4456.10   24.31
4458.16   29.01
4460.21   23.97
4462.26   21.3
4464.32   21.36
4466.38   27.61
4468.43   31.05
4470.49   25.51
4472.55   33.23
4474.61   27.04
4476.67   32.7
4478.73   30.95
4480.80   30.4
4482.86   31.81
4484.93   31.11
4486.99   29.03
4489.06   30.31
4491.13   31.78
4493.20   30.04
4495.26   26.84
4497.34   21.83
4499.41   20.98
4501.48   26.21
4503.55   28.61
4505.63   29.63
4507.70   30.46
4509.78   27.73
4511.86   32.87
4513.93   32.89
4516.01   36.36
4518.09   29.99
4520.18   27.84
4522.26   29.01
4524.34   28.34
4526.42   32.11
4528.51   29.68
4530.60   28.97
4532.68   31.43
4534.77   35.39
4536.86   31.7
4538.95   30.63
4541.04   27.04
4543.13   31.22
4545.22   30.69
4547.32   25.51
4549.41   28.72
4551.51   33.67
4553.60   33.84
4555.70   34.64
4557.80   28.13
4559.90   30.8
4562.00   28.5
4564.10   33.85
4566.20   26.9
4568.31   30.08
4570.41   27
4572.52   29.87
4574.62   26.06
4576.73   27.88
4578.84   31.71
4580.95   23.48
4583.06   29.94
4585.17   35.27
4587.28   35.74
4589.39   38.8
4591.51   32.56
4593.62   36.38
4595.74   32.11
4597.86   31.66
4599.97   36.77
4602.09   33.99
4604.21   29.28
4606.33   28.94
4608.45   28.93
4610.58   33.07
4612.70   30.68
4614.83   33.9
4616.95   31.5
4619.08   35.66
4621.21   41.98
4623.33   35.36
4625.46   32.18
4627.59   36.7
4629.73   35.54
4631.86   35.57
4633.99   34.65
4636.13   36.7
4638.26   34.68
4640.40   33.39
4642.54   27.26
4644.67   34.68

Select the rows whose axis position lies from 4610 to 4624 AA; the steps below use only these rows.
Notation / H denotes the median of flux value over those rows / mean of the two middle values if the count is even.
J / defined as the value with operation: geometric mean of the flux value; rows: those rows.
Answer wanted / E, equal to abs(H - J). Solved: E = 0.53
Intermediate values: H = 33.9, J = 34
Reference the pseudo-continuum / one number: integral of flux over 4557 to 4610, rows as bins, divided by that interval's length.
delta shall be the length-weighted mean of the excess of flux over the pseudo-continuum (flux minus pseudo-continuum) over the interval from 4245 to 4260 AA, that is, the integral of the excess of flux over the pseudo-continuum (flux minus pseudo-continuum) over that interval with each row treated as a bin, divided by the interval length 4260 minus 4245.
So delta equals -6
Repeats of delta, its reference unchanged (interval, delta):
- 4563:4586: -2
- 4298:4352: -4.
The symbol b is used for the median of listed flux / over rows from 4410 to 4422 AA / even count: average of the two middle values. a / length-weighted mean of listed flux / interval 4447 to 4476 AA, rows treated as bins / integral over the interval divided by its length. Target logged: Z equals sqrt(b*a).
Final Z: 24.2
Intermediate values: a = 26.1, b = 22.4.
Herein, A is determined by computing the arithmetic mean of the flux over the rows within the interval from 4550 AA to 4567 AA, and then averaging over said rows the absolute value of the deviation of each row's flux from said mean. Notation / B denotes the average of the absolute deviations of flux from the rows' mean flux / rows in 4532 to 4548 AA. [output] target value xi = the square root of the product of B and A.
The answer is 2.4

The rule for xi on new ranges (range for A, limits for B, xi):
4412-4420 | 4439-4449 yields 1.3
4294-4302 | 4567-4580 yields 2.8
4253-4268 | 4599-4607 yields 3.0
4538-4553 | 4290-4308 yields 2.9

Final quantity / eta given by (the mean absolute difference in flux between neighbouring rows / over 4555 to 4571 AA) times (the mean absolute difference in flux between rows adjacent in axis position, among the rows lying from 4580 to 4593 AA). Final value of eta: 19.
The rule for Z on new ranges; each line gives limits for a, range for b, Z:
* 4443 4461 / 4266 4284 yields 24.6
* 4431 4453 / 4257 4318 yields 26.0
